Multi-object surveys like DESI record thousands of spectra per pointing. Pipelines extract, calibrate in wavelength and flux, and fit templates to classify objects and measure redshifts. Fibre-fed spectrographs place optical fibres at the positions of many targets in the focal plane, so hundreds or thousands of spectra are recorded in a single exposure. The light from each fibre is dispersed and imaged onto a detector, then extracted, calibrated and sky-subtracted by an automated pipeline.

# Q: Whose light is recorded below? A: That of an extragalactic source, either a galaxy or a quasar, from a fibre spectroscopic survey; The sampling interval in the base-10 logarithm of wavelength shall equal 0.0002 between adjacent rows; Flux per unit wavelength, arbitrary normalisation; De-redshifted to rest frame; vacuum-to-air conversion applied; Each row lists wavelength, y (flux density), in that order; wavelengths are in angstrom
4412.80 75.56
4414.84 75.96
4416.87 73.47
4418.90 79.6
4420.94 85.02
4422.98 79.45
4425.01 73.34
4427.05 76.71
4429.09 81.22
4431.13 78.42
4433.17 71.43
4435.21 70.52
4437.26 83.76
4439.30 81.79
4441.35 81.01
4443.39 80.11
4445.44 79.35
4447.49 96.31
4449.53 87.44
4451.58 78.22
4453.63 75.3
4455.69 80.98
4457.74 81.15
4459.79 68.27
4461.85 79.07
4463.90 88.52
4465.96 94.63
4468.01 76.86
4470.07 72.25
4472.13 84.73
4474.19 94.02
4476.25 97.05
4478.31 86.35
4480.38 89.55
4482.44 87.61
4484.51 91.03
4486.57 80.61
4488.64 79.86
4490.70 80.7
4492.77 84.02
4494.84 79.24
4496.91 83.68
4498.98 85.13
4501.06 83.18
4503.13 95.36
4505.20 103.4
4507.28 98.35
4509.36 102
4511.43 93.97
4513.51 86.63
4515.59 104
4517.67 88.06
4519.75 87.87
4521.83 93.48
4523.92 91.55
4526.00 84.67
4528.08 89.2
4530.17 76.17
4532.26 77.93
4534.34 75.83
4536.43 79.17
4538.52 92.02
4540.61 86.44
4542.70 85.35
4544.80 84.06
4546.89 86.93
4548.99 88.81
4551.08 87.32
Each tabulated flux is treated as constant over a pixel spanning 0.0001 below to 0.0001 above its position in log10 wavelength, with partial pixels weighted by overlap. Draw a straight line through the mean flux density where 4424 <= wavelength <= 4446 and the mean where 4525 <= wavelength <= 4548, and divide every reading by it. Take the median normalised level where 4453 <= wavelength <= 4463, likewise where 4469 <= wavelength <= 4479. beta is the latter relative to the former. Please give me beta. 1.08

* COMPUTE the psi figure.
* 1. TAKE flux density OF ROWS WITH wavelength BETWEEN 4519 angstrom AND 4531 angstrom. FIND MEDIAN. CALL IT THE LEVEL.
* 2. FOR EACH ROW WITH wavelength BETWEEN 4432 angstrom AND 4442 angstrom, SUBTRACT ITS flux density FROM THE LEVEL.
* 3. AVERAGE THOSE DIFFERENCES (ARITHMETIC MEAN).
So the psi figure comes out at 11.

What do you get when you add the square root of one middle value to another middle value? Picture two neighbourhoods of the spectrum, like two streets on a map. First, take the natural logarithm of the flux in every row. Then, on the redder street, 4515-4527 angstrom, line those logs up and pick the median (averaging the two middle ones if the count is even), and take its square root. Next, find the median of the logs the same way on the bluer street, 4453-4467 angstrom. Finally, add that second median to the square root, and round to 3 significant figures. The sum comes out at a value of 6.51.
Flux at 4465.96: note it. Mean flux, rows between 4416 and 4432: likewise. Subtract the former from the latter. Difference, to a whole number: -16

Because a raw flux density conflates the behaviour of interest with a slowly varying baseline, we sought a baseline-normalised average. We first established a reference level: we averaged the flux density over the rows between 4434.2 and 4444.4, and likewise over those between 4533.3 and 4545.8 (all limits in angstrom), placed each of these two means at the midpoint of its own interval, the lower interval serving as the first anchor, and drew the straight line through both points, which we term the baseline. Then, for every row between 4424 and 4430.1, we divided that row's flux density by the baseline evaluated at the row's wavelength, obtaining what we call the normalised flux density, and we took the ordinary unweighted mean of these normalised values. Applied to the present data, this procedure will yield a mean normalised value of 0.98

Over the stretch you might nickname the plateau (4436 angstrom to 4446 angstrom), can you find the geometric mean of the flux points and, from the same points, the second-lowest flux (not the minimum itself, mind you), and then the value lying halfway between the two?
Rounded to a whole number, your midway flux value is 81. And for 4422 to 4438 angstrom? 74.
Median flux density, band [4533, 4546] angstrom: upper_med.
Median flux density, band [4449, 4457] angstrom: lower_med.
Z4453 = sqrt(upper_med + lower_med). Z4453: 12.82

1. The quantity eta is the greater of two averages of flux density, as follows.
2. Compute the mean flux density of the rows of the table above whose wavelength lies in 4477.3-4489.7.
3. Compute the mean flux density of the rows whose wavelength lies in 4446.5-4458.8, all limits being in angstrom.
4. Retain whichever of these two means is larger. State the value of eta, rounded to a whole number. 86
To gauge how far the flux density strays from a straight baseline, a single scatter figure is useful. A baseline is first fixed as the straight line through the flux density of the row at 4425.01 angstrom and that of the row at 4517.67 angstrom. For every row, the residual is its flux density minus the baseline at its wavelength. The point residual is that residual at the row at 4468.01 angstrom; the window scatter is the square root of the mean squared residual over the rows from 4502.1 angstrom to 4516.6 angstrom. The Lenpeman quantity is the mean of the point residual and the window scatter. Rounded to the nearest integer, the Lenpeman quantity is 5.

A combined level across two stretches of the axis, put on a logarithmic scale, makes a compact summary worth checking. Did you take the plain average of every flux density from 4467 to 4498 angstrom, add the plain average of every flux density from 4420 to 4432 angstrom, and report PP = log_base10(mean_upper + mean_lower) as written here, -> 2.214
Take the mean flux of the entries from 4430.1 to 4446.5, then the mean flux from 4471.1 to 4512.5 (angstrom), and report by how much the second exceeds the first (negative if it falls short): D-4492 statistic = 11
